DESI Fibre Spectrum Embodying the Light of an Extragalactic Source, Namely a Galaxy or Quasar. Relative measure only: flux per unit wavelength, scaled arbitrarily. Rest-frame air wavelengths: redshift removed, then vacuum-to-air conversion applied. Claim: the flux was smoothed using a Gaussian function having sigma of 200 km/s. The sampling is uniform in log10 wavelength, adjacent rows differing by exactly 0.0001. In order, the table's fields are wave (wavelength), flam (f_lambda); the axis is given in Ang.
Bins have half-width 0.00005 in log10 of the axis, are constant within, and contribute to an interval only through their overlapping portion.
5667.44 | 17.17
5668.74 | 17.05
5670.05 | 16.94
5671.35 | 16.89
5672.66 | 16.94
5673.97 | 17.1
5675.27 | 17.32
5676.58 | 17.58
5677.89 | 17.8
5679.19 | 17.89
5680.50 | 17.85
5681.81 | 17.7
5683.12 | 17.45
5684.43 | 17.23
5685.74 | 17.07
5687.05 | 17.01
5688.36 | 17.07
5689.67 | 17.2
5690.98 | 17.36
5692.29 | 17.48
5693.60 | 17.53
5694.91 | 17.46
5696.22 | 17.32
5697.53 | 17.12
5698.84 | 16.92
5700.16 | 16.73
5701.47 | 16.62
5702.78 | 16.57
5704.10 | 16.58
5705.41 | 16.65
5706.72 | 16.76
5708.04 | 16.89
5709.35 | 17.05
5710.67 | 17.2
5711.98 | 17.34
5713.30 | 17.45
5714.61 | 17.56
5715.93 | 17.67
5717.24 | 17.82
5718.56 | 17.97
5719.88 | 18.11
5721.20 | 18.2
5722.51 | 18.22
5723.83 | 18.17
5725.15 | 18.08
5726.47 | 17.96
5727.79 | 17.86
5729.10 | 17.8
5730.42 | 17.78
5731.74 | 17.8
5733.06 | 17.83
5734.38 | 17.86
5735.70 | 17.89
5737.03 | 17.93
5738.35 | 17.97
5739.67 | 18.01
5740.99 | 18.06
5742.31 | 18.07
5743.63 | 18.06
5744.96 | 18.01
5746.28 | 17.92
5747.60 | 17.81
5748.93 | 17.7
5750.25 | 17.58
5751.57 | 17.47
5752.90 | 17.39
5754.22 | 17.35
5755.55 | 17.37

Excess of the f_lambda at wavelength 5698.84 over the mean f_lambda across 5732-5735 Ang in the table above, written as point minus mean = -0.9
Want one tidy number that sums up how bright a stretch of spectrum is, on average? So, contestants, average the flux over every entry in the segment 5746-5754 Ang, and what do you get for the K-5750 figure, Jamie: 17.6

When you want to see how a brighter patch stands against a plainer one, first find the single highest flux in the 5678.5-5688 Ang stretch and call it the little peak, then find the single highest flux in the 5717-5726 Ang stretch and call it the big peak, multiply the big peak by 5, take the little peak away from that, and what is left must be 73.2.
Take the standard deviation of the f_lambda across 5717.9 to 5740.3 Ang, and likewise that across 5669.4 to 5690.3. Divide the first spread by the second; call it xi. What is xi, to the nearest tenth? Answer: 0.4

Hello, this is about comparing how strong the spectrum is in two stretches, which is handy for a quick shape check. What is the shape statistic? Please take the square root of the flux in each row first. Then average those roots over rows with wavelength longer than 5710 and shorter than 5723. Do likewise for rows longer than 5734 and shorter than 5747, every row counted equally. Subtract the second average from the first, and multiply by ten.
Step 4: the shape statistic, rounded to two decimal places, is -0.27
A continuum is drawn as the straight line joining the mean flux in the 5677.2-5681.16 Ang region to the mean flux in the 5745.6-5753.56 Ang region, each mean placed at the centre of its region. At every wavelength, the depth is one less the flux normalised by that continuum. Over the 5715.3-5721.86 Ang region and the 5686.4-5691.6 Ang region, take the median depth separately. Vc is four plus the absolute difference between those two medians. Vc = 4.05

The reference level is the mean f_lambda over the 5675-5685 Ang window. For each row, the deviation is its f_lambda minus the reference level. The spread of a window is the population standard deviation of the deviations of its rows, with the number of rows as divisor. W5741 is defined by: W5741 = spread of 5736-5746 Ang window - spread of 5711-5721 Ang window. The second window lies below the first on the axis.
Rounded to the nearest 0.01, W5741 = -0.21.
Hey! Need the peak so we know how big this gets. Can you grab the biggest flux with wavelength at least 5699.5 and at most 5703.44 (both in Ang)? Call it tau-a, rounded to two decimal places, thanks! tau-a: 16.73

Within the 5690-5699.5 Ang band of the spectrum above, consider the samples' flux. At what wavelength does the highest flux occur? 5693.60 Ang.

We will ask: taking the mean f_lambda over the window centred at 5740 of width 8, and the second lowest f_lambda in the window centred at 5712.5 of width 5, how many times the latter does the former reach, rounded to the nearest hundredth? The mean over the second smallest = 1.04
